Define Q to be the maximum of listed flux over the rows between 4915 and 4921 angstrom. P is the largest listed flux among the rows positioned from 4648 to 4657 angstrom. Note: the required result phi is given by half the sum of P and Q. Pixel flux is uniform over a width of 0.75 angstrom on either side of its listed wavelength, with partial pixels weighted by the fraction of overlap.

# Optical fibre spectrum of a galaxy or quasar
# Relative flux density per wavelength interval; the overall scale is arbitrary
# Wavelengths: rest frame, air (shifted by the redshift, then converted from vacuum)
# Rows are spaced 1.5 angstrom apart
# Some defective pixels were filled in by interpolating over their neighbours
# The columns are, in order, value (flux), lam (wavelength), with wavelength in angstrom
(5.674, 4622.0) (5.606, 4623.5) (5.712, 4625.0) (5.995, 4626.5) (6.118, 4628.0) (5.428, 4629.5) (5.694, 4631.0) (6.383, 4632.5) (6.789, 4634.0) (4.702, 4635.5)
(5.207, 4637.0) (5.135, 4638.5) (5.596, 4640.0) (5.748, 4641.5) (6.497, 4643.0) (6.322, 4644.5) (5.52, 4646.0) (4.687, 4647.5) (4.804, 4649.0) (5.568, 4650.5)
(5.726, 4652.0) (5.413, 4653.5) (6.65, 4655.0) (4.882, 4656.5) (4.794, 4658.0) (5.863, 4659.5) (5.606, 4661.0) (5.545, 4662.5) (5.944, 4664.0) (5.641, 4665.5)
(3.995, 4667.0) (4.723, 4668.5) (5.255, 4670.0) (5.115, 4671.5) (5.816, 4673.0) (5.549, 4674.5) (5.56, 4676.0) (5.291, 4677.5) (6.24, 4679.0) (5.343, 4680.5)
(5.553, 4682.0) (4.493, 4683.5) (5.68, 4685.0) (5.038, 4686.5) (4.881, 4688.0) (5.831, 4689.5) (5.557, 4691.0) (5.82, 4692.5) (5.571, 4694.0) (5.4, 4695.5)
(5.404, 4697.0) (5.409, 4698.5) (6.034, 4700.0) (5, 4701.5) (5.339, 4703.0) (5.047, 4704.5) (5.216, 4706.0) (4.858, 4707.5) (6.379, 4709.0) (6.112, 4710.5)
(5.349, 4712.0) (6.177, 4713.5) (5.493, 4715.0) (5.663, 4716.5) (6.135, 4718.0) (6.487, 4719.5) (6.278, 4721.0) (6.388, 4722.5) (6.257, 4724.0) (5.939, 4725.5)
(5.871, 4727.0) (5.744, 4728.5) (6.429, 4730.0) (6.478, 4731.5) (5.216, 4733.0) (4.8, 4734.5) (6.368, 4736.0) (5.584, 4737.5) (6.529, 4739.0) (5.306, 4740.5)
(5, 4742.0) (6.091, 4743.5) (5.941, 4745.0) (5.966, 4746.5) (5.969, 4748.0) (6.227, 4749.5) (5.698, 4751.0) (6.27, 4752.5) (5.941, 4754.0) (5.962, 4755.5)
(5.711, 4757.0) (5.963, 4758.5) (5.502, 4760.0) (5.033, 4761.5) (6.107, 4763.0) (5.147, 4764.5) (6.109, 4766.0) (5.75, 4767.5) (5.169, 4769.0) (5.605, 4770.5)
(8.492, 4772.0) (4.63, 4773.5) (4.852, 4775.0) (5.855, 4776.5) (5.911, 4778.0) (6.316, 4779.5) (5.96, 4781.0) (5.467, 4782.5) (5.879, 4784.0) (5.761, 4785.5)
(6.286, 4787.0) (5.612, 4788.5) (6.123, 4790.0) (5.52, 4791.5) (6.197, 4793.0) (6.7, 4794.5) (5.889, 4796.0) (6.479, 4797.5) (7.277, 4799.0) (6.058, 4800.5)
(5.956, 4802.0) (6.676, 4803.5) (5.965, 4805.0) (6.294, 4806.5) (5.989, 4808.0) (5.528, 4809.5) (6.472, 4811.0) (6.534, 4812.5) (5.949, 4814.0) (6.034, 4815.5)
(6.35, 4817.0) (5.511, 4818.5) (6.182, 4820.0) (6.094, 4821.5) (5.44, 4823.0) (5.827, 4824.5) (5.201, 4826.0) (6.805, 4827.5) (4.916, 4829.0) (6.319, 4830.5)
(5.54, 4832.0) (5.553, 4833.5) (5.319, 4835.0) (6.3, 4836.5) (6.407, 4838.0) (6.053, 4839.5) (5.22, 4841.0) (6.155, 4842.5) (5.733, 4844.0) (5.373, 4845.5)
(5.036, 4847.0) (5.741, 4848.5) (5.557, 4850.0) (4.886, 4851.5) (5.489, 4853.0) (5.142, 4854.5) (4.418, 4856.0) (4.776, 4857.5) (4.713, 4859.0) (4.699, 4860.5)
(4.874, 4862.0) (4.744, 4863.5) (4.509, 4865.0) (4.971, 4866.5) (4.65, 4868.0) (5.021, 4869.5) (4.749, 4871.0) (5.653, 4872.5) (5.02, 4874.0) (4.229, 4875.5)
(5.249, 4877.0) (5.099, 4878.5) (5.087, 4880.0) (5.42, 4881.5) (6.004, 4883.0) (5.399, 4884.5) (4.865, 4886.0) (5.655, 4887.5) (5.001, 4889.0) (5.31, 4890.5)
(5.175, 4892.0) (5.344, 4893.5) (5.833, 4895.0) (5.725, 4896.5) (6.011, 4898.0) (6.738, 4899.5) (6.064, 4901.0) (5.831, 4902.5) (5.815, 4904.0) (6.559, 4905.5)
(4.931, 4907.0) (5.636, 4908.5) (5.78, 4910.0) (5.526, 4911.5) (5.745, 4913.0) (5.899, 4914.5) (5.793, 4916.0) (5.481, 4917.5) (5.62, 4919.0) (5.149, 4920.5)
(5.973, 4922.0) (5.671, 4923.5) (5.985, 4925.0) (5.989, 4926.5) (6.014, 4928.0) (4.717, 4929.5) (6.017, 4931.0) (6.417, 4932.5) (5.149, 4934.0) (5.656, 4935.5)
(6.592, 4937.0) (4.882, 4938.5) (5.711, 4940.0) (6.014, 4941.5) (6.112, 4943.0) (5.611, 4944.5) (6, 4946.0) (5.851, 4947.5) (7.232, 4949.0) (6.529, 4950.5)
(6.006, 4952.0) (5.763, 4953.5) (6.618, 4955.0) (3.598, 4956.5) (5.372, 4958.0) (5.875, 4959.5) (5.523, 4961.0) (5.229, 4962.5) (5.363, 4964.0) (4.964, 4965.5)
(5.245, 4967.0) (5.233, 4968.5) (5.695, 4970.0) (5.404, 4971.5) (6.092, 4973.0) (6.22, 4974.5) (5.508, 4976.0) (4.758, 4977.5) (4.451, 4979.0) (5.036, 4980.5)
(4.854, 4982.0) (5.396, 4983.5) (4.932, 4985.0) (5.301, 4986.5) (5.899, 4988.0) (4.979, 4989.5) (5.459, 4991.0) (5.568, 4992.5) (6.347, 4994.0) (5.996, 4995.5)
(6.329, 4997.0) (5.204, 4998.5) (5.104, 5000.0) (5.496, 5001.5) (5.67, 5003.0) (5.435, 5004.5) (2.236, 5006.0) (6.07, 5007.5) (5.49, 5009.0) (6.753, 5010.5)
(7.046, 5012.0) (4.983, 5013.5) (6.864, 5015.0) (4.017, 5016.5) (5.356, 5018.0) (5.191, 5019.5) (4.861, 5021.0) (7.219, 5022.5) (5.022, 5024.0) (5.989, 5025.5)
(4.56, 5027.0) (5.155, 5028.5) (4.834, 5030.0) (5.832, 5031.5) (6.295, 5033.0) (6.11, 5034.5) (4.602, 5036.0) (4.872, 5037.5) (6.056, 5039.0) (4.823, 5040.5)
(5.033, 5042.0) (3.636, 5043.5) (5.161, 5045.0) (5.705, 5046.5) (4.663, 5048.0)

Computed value 6.2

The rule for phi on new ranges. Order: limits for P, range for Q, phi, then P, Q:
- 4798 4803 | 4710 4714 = 6.7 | 7.277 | 6.177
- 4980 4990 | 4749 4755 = 6.1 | 5.899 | 6.27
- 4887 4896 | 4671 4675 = 5.8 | 5.833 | 5.816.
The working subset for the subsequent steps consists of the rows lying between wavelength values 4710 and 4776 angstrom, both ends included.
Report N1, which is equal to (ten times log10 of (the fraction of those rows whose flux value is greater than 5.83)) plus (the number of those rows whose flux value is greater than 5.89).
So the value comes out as 21.5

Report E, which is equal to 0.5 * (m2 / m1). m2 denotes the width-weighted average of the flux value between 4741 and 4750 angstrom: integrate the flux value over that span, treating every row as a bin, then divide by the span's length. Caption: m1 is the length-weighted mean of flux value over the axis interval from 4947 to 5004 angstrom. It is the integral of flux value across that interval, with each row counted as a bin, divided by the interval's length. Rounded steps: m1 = 5.53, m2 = 5.84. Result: 0.528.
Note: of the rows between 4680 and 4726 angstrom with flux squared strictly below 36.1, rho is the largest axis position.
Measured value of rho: 4725.5 angstrom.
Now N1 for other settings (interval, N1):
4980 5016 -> 3.2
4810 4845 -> 10.5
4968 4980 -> -4.0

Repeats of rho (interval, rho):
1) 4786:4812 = 4809.5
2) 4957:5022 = 5021.0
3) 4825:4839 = 4835.0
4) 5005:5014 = 5013.5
